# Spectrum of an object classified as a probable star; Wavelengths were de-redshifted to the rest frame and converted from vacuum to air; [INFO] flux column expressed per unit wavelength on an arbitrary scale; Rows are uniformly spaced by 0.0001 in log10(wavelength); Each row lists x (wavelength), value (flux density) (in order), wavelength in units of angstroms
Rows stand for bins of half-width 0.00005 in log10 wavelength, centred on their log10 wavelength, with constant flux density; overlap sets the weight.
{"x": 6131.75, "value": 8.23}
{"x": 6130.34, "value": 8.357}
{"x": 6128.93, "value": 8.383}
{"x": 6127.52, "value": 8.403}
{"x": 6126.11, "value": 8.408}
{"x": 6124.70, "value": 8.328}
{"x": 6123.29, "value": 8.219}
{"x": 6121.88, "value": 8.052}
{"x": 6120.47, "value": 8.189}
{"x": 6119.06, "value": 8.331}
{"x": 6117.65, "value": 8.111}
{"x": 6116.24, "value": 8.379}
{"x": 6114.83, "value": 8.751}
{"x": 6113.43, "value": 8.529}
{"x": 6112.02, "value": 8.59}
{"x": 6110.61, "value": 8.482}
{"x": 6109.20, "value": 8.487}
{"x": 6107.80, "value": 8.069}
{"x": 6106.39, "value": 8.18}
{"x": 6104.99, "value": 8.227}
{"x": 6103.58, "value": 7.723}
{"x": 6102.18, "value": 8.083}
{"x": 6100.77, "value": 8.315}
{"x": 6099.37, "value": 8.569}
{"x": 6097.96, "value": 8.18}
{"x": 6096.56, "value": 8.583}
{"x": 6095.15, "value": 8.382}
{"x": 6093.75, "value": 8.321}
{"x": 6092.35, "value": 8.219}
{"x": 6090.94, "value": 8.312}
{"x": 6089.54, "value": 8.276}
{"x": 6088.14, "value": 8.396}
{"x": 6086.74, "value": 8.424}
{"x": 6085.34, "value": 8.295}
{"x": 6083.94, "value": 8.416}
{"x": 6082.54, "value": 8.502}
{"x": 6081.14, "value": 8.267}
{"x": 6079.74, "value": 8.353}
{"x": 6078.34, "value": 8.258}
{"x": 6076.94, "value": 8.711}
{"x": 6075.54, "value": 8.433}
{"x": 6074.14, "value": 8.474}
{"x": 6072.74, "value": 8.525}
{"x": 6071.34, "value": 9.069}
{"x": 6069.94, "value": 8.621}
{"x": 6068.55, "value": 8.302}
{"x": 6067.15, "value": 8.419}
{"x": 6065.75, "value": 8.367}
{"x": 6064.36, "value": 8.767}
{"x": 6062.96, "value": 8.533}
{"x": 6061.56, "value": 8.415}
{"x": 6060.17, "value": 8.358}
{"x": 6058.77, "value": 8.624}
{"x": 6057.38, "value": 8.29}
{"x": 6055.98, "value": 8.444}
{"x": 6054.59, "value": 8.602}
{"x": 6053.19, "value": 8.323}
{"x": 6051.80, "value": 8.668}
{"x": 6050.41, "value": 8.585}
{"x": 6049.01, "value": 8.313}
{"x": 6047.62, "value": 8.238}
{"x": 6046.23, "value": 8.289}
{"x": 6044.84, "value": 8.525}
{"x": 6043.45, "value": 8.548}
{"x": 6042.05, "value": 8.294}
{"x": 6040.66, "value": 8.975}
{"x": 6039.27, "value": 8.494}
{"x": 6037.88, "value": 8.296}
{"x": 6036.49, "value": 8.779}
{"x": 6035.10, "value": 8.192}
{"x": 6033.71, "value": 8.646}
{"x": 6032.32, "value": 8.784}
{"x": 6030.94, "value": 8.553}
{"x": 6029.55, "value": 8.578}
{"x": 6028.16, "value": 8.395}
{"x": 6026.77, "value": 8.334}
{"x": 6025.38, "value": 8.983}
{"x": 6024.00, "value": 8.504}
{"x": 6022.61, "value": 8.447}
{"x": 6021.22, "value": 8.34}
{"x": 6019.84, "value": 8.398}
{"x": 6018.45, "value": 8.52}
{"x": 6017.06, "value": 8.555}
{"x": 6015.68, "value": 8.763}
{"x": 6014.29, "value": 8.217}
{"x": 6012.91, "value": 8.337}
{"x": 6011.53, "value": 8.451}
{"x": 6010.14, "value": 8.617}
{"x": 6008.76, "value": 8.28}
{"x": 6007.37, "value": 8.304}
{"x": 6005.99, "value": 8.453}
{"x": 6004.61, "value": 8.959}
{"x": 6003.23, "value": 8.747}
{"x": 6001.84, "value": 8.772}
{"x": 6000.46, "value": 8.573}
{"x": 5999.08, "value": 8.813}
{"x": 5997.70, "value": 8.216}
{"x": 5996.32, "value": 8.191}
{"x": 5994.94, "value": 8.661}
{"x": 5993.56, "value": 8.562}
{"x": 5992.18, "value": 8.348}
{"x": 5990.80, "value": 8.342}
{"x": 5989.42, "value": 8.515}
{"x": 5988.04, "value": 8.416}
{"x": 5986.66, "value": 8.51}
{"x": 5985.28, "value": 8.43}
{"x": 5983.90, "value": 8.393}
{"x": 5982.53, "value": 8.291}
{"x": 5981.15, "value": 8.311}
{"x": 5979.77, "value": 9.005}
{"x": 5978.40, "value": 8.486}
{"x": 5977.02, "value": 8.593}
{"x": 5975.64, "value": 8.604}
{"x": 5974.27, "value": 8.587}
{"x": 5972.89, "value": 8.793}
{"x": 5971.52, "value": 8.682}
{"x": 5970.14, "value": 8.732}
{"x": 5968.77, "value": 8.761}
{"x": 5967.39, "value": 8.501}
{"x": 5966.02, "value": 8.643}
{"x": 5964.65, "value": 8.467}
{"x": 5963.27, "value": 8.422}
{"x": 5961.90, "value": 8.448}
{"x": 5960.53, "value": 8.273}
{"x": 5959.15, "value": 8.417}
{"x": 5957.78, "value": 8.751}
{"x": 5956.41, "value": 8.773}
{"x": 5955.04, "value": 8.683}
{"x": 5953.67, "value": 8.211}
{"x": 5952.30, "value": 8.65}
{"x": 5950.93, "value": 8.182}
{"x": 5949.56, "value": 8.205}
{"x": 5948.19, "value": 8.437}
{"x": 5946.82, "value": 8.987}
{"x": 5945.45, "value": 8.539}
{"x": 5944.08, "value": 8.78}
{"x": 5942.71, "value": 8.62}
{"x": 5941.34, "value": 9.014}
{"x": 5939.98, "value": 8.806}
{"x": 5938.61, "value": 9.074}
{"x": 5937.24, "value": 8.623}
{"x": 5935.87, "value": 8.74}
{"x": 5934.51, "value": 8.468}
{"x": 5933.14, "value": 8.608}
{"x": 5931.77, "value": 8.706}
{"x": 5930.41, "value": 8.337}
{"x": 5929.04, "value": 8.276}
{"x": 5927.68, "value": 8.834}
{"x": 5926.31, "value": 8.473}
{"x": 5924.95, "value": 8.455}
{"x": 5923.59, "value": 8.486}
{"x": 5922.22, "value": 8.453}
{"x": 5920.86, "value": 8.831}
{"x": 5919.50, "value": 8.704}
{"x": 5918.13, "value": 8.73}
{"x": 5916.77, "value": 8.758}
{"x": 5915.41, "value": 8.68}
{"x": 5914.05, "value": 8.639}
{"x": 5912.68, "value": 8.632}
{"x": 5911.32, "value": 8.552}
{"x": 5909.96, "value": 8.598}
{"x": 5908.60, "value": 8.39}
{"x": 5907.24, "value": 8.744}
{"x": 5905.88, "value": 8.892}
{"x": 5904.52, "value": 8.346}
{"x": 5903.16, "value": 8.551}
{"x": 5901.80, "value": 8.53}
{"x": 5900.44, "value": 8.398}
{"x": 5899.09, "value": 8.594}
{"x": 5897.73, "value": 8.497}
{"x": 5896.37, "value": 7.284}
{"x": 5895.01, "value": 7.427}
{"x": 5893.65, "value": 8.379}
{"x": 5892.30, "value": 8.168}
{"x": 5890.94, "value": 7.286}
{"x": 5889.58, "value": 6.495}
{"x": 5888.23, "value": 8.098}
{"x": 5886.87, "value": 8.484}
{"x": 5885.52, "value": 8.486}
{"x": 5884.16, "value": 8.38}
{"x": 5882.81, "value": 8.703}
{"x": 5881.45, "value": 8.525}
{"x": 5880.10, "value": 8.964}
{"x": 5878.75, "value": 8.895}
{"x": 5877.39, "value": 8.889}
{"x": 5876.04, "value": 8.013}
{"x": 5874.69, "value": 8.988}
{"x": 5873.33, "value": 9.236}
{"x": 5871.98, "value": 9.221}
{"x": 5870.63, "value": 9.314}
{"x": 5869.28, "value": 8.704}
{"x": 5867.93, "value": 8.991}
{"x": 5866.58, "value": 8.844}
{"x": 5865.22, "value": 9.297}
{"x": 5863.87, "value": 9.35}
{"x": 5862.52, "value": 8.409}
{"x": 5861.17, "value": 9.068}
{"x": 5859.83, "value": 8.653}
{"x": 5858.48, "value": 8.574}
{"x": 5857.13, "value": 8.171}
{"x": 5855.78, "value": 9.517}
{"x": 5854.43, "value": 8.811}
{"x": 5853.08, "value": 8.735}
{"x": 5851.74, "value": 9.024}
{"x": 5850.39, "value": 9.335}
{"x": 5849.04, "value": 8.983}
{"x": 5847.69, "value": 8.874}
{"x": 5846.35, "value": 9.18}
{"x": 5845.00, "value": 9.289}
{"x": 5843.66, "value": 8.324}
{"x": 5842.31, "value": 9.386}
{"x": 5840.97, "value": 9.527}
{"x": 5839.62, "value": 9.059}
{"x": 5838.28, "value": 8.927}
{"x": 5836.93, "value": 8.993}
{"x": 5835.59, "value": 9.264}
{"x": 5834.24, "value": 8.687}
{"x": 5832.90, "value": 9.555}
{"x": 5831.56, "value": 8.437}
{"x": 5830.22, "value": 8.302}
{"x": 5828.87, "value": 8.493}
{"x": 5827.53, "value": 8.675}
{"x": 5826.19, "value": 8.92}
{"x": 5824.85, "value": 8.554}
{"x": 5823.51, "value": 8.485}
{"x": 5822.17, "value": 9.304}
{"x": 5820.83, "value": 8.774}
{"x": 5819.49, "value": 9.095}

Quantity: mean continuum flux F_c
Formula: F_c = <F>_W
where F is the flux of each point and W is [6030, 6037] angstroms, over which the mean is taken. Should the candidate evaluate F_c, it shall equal 8.59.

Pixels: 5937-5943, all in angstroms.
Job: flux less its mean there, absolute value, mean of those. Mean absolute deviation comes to 0.17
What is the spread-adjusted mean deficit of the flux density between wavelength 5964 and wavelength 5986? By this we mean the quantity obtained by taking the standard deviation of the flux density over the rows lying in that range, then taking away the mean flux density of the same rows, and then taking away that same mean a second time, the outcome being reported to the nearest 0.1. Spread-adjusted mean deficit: -17.0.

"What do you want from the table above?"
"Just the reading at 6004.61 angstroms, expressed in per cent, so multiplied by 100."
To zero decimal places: 896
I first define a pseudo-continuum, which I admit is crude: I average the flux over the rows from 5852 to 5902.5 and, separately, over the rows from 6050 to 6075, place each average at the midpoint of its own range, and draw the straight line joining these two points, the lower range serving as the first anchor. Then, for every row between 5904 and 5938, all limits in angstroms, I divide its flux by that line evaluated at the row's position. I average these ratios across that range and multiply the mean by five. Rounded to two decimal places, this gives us 5.03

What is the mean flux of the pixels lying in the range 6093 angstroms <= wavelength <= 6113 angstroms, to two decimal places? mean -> 8.30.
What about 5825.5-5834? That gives 8.73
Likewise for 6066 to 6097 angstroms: 8.43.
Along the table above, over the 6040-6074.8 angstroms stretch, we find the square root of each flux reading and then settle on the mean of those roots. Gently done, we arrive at 2.92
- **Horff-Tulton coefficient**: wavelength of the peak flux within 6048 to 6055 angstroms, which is 6051.80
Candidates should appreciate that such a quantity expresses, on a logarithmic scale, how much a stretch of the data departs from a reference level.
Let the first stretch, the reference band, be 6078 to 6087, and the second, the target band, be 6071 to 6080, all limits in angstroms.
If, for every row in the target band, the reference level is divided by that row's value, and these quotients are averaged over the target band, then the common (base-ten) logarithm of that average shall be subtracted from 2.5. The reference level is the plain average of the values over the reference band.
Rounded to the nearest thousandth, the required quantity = 2.509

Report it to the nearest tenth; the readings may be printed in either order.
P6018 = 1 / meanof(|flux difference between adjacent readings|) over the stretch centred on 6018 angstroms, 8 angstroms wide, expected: 5.2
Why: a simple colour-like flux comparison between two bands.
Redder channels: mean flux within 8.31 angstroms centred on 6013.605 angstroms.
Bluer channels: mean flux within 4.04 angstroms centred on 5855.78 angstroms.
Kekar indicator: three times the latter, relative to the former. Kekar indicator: 3.12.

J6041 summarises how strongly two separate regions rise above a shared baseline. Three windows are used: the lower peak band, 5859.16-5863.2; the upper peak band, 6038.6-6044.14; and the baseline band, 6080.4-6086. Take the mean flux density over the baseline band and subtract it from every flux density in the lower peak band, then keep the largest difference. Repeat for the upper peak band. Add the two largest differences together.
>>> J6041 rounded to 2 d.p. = 1.30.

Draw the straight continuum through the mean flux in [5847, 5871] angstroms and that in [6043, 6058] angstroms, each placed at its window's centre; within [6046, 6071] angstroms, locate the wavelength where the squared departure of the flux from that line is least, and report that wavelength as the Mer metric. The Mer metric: 6061.56 angstroms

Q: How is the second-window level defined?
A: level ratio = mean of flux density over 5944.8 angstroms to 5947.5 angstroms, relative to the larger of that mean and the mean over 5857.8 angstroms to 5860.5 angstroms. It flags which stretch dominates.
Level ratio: 1.00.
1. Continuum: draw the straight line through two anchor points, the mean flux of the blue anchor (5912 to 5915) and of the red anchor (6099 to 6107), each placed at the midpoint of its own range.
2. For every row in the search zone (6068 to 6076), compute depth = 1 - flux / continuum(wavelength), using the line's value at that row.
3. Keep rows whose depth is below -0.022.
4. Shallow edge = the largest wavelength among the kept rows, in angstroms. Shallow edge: 6075.54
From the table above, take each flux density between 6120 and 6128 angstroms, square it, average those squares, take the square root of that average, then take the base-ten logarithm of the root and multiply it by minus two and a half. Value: -2.29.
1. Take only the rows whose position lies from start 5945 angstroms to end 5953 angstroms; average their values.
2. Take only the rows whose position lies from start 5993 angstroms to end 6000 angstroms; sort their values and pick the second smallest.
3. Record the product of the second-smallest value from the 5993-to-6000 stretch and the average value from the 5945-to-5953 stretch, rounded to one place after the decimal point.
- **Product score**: 69.8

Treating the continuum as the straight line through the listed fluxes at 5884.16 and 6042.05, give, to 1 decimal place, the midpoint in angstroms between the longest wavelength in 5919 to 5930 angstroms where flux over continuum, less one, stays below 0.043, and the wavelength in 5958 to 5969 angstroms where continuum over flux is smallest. 5948.9 angstroms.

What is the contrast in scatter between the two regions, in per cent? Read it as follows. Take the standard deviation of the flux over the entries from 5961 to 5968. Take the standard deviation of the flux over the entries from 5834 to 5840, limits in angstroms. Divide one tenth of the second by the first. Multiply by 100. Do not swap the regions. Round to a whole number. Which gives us 24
